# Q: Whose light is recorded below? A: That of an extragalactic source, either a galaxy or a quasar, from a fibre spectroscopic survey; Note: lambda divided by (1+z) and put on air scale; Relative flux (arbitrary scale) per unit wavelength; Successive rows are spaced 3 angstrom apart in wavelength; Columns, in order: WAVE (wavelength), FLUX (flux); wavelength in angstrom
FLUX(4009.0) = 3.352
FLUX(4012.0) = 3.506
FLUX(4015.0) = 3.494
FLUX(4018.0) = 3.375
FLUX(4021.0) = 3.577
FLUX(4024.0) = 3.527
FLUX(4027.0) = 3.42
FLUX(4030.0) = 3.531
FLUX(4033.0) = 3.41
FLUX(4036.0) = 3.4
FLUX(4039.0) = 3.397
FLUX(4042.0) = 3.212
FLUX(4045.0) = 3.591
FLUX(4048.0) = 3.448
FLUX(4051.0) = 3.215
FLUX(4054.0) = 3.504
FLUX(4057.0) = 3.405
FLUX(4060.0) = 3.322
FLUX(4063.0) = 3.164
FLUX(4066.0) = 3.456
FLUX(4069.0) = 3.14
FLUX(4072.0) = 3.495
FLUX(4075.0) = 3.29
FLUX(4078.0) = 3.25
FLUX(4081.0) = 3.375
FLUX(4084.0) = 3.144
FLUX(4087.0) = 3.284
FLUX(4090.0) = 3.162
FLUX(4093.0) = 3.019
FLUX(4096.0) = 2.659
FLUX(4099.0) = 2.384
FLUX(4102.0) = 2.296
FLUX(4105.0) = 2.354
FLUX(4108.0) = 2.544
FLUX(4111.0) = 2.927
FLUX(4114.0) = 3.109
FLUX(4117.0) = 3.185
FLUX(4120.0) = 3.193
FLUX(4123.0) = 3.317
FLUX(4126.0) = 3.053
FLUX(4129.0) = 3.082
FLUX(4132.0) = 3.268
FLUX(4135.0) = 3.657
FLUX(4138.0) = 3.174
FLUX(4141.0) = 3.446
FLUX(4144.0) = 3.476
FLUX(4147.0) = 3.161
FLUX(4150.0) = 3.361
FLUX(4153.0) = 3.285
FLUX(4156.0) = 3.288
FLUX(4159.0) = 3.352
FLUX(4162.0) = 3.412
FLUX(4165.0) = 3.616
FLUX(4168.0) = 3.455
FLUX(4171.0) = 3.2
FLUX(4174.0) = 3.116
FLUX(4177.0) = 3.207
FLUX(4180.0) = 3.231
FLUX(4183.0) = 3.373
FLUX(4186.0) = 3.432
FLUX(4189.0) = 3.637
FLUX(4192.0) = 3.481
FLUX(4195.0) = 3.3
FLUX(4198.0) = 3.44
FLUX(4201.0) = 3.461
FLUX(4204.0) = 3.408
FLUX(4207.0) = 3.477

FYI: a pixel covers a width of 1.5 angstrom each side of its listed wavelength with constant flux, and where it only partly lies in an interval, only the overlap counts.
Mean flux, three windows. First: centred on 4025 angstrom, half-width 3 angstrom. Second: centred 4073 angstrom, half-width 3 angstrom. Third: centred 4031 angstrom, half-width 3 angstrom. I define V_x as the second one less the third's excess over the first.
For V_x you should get 3.40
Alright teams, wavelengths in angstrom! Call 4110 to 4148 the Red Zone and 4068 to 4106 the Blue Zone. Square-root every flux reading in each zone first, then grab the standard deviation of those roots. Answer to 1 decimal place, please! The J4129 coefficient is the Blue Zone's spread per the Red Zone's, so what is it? 2.3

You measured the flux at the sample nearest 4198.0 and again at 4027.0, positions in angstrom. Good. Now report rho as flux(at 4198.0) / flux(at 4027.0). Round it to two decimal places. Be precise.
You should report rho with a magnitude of 1.01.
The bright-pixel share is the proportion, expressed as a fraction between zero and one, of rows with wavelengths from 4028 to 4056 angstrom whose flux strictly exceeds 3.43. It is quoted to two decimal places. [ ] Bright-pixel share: 0.44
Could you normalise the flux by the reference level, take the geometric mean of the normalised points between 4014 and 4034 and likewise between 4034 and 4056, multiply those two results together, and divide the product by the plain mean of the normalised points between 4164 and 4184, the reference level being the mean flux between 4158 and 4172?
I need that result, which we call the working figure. 1.04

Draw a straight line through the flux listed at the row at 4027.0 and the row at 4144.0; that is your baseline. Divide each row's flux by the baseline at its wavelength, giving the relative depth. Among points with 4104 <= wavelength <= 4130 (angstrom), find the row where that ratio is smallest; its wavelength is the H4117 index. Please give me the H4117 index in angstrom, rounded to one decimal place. 4105.0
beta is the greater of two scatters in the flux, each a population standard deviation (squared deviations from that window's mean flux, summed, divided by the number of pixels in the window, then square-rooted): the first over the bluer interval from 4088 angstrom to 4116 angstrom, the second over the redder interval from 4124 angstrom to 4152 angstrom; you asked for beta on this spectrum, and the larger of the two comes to 0.32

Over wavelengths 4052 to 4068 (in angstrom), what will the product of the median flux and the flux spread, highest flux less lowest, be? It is 1.2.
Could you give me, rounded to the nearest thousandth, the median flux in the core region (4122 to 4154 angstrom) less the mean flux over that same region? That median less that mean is -0.013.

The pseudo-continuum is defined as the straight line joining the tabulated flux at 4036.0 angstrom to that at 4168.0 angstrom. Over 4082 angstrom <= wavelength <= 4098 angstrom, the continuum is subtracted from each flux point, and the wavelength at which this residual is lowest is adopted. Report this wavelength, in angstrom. 4096.0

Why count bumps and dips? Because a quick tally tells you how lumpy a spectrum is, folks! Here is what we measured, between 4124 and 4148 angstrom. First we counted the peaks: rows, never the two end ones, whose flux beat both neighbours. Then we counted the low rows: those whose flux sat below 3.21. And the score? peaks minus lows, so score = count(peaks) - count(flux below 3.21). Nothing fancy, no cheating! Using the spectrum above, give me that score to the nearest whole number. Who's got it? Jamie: -2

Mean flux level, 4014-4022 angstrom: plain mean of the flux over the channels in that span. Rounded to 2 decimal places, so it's 3.48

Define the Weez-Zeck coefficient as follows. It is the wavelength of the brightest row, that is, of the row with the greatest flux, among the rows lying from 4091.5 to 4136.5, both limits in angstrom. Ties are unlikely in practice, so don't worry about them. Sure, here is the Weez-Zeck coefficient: 4135.0 angstrom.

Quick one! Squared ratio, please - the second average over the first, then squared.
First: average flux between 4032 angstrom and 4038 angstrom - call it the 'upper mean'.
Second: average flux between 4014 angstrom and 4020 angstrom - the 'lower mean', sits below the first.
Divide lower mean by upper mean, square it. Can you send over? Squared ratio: 1.02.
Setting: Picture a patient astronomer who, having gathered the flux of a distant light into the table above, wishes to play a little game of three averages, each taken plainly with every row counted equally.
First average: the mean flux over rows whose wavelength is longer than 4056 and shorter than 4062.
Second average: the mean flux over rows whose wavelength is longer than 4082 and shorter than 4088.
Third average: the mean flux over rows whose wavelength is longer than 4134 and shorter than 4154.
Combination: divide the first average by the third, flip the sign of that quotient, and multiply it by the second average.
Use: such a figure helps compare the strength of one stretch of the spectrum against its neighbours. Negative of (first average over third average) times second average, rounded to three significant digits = -3.21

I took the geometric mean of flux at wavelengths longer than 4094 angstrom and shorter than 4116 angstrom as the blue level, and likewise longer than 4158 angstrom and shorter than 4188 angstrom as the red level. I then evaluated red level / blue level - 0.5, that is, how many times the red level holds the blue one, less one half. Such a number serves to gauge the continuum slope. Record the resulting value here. 0.786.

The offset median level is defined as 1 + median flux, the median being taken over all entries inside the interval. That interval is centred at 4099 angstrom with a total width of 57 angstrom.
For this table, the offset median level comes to 4.14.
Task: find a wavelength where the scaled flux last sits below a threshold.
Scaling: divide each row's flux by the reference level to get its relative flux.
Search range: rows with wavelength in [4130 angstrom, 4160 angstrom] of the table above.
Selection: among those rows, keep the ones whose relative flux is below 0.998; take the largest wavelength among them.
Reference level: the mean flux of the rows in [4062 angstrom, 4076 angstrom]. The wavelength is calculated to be 4156.0 angstrom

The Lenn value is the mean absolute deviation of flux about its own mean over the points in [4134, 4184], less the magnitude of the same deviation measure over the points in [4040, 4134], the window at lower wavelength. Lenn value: -0.1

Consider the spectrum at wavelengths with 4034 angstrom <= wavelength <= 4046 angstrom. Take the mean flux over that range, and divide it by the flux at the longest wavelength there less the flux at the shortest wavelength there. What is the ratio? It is 18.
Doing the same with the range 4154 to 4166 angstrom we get 10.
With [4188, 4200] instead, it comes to -18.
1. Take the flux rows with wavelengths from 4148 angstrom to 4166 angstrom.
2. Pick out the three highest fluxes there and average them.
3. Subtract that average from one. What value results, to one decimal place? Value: -2.5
